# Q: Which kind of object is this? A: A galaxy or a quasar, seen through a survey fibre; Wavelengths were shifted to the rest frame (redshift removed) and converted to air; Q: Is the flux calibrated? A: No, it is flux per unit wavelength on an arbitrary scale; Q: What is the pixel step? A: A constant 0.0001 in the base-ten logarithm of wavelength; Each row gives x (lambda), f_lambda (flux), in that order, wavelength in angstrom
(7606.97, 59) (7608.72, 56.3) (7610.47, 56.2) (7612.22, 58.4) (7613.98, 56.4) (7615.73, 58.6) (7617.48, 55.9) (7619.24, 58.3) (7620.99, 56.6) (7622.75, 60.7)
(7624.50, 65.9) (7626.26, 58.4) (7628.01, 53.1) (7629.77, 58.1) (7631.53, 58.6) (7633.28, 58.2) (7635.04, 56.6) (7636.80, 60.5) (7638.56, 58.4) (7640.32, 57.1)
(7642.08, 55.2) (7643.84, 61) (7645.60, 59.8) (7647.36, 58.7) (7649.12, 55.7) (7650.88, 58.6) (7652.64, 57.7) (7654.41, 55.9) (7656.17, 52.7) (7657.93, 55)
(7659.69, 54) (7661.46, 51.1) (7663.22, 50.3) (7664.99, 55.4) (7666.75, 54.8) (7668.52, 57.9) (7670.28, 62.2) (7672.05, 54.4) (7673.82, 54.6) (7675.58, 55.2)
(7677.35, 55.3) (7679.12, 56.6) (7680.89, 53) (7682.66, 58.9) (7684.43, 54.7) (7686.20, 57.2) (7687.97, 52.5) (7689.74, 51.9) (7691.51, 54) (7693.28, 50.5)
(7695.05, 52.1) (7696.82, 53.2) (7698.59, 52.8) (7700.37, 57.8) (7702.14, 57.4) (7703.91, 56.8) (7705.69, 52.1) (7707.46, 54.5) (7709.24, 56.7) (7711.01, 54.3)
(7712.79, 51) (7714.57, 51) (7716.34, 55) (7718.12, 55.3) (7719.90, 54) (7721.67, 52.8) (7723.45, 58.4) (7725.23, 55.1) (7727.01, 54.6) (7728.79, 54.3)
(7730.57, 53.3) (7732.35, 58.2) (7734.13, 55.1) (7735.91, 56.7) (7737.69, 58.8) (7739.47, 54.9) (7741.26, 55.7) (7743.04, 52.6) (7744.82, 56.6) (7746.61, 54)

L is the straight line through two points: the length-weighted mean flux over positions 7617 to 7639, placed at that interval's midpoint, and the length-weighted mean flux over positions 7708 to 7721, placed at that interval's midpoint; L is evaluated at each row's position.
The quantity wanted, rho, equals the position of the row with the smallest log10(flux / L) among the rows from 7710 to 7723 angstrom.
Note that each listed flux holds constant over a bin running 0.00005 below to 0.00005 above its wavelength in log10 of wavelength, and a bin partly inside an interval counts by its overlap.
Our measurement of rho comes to 7712.79 angstrom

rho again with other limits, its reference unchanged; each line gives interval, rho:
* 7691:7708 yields 7693.28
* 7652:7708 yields 7663.22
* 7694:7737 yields 7712.79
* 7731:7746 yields 7743.04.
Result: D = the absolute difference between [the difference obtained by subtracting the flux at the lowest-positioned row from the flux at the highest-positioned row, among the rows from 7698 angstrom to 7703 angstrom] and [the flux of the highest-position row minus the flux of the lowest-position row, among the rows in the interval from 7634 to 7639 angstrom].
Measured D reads 2.8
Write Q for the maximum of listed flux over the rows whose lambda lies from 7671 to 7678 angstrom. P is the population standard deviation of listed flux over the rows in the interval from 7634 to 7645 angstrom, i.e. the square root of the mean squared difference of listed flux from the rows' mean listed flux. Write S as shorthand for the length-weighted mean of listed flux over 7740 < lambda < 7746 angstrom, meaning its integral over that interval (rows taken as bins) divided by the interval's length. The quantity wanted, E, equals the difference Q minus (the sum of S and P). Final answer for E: -2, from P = 2.1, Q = 55.3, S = 54.8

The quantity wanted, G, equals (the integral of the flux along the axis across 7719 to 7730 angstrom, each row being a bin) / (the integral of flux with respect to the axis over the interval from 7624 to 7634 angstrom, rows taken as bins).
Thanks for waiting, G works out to 1.03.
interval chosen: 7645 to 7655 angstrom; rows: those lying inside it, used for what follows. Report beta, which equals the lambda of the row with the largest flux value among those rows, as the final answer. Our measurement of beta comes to 7645.60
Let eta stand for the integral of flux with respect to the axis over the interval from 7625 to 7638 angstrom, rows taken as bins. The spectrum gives 753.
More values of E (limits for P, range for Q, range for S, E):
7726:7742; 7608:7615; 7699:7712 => 1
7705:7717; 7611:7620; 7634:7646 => -2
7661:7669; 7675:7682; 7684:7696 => 1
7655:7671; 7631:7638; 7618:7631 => -2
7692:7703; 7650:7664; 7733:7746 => 0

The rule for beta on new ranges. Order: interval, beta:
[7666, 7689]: 7670.28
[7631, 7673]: 7670.28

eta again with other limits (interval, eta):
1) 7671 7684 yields 721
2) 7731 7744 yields 727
